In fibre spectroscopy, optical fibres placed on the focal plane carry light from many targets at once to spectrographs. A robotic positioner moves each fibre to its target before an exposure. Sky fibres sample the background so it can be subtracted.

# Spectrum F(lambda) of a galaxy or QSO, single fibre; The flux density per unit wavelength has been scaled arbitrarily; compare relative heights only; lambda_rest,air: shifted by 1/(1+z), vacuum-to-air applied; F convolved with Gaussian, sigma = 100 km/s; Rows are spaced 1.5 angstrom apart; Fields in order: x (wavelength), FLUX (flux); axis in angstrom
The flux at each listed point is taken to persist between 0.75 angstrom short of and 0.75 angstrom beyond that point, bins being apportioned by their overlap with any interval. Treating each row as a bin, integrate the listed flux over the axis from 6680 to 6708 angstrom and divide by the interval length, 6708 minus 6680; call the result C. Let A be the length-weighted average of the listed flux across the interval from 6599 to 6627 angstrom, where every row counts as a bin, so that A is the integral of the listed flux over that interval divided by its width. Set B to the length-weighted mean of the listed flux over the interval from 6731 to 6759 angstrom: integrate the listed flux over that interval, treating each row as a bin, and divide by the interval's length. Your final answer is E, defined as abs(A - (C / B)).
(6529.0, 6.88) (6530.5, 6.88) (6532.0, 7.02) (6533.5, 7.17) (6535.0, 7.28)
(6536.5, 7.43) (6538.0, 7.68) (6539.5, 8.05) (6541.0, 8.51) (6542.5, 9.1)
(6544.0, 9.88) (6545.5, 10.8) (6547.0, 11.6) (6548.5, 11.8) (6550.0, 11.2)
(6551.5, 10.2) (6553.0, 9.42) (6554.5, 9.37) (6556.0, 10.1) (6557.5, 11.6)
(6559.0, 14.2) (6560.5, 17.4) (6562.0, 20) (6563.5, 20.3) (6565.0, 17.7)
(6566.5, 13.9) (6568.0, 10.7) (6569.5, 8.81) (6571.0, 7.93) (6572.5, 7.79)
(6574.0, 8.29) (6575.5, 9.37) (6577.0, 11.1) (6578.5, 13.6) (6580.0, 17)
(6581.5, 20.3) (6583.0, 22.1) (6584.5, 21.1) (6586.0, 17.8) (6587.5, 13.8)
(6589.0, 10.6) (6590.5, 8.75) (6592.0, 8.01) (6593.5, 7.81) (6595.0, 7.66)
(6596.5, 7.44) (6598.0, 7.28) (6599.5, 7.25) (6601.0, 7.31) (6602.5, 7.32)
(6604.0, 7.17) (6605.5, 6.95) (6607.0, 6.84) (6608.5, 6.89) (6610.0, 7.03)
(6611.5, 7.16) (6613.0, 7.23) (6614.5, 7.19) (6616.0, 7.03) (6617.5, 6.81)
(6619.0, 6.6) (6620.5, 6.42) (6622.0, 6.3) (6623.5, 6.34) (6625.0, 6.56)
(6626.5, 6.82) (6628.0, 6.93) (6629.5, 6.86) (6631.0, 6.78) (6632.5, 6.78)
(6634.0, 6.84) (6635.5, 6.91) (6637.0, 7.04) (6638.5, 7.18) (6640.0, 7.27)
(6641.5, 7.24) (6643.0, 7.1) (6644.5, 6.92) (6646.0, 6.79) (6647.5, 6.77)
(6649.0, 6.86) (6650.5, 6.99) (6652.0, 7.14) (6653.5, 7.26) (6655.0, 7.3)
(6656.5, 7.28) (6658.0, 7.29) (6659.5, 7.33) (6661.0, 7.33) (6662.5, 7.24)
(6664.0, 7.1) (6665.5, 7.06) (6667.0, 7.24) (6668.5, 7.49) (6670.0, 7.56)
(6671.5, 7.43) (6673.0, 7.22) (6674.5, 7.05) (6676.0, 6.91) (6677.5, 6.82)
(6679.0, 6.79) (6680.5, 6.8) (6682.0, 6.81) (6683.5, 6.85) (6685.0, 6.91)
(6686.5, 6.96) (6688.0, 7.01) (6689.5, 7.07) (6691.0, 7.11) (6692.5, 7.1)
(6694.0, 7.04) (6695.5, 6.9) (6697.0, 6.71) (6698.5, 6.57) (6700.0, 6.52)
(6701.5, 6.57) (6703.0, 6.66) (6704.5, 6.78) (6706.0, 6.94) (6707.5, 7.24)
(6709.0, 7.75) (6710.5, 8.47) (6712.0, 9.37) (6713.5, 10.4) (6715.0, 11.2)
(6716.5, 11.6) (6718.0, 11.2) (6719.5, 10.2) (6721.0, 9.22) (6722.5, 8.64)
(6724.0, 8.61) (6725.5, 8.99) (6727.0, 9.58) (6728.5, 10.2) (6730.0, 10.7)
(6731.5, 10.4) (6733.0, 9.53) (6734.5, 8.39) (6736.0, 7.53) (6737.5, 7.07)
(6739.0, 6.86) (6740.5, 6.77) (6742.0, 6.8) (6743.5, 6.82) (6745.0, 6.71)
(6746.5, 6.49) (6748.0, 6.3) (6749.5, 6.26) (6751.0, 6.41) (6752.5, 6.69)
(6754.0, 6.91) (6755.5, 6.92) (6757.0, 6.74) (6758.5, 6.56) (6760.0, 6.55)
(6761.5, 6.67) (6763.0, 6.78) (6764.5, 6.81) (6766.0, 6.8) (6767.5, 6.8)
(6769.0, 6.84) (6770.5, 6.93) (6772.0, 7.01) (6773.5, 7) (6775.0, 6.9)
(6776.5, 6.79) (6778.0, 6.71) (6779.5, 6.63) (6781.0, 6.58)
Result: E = 5.9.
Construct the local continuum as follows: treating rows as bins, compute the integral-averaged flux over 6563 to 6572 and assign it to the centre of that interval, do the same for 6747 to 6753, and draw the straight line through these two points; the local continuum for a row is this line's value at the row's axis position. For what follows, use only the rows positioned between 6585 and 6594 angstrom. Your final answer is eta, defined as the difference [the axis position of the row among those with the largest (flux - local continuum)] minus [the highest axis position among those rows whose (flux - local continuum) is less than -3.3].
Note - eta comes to -7.5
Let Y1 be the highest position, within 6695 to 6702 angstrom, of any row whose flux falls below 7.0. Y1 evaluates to 6701.5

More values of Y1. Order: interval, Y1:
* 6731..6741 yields 6740.5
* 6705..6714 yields 6706.0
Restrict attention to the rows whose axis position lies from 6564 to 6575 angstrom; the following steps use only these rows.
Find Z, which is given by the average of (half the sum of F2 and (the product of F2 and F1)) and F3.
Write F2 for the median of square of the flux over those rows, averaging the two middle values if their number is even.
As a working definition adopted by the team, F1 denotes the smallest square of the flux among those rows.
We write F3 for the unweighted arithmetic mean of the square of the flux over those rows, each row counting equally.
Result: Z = 1261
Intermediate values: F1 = 61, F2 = 78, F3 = 127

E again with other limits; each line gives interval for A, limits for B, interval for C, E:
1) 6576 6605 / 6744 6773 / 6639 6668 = 10.6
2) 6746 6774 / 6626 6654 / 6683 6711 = 5.7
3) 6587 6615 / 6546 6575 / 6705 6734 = 7.1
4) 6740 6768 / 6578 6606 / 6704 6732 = 5.9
